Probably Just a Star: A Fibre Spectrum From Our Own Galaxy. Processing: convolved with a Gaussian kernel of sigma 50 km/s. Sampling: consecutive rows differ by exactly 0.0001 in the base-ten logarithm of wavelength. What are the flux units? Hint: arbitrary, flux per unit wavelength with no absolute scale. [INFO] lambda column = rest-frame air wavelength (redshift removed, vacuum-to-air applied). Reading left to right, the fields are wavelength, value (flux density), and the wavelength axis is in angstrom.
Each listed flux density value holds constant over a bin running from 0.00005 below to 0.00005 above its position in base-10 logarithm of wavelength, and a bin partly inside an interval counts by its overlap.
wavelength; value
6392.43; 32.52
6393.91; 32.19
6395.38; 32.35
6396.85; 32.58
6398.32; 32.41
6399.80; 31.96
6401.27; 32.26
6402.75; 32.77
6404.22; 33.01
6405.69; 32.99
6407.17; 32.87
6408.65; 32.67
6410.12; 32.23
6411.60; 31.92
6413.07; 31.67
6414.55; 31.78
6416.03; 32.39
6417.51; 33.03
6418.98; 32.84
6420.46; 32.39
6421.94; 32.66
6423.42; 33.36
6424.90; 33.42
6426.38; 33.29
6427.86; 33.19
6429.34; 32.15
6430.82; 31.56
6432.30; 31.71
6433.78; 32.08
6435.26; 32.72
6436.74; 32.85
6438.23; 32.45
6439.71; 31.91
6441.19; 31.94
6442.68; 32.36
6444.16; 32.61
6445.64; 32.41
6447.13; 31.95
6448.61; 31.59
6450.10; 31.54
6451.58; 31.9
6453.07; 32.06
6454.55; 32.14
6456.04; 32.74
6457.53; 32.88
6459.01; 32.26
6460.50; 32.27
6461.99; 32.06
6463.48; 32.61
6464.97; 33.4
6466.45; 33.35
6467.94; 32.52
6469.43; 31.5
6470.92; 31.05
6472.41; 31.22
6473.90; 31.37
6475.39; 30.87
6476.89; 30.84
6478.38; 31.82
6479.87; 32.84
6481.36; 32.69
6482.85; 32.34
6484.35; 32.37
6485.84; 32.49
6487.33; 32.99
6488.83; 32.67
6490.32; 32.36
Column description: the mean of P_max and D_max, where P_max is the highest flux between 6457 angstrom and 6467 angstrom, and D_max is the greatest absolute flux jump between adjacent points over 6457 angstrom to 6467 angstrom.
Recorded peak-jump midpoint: 17.1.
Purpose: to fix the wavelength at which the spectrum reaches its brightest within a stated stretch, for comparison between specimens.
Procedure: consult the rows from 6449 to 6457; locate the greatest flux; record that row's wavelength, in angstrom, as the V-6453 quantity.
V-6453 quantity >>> 6456.04 angstrom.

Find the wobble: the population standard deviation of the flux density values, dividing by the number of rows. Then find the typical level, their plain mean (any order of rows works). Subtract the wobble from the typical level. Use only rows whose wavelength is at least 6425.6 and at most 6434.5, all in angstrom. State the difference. 31.7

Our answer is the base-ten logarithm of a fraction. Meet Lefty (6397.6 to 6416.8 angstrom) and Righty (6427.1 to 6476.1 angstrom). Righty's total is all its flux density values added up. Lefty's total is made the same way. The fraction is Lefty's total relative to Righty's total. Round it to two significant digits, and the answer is -0.40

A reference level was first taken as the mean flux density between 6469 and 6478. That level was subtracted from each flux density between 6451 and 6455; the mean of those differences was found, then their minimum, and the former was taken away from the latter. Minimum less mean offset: -0.13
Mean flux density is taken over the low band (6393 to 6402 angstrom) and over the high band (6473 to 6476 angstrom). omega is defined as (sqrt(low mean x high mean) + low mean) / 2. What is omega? 32.0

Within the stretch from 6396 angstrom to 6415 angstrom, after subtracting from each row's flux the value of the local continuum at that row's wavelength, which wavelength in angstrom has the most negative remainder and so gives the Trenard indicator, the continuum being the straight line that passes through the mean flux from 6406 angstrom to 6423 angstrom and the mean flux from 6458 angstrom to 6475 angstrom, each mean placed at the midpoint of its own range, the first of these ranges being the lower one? 6413.07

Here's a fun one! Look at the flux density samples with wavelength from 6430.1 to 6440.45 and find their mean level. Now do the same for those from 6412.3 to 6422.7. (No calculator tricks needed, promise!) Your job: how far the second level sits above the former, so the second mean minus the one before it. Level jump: 0.21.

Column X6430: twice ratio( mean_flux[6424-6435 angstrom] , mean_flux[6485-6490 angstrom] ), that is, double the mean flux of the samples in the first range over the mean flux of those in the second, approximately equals 1.99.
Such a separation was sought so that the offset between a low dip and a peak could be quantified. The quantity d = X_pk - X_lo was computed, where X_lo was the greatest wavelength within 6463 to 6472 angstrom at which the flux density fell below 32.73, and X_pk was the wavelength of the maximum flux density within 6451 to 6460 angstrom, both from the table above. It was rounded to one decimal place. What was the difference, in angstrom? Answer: -13.4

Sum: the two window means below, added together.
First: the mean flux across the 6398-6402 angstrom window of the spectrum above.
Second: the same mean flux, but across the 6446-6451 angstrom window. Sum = 63.9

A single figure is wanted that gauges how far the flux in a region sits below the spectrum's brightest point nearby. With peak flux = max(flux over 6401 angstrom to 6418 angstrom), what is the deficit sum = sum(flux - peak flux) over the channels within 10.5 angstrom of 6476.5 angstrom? -15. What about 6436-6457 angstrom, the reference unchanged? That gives -12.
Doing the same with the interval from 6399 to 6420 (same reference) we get -8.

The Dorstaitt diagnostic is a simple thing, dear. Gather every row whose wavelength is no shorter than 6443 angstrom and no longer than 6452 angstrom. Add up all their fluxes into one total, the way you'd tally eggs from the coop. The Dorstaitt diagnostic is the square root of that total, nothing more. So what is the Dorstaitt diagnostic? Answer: 13.9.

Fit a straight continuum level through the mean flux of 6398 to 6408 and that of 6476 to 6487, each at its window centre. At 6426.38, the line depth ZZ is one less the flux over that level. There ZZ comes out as -0.025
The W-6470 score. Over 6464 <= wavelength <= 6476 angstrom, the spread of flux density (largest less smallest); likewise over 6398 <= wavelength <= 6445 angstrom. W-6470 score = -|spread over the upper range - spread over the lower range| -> -0.67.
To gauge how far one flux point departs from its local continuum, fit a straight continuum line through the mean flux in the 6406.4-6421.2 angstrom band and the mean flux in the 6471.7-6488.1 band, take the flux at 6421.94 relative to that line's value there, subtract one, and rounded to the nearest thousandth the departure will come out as 0.010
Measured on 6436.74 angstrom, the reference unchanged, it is 0.019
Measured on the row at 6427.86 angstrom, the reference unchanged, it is 0.028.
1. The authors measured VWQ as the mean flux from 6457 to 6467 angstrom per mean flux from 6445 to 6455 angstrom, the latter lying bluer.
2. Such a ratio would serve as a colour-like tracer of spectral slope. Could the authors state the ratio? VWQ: 1.02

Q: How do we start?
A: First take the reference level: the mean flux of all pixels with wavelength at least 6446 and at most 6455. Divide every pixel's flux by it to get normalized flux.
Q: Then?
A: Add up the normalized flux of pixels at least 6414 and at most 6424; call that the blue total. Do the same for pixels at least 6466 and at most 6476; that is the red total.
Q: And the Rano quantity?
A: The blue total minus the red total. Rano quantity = 0.21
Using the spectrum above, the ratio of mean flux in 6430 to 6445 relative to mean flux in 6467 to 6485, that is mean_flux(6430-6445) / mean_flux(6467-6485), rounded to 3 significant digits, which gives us 1.01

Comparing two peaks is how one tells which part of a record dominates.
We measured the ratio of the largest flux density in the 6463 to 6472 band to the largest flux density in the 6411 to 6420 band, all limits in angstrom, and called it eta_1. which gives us 1.01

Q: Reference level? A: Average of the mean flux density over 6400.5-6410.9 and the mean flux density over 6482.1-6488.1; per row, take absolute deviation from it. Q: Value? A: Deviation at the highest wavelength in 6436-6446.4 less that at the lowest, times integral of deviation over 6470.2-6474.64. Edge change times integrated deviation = 0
